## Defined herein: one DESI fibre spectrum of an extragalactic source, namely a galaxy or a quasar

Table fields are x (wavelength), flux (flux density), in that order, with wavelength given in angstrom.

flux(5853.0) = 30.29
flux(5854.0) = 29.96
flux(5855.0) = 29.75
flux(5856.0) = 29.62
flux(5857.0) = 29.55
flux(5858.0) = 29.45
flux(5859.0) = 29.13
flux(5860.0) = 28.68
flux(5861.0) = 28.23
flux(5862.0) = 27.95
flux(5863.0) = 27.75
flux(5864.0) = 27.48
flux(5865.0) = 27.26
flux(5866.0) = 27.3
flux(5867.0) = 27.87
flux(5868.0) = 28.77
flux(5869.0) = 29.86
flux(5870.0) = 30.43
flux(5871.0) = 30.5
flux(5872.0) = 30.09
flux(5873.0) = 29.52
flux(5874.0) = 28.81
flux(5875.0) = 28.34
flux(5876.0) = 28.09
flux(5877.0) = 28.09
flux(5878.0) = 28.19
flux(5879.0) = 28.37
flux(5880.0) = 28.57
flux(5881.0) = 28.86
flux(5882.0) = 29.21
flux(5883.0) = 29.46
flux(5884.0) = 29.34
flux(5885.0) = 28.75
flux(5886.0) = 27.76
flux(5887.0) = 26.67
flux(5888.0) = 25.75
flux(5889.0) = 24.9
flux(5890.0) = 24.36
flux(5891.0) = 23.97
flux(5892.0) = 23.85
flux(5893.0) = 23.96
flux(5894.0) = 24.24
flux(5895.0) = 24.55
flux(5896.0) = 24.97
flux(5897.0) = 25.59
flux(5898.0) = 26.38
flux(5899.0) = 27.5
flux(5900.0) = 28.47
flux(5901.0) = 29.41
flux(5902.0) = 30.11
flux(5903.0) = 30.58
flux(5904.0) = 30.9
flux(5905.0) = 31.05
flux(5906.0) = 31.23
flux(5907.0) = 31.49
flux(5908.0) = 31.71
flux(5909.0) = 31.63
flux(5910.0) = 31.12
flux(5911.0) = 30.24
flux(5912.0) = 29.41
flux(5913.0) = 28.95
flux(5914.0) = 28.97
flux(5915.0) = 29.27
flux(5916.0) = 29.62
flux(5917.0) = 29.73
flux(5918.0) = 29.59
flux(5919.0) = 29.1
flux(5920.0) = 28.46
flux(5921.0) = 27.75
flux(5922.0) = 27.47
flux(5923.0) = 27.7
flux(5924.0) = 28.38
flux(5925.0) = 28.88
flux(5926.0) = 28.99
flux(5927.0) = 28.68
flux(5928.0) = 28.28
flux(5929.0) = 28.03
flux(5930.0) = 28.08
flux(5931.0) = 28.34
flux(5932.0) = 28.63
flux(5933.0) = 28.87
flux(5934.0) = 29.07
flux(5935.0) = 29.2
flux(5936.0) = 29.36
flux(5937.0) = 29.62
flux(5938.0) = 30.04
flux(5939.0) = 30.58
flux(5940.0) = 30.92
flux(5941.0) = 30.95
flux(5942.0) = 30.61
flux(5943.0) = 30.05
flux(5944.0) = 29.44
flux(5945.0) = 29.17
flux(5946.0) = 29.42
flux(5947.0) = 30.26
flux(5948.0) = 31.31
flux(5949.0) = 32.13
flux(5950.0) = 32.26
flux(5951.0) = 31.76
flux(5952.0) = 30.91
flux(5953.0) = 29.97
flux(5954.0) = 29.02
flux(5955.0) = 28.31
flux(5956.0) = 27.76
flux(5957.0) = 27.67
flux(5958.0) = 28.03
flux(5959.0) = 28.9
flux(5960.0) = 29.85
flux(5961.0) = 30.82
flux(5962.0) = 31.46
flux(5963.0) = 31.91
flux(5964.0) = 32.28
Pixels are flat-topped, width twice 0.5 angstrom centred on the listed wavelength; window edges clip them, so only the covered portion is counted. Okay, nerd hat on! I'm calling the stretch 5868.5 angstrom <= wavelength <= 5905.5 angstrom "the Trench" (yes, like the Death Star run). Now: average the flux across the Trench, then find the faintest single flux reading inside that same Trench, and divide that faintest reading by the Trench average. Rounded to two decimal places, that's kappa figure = 0.86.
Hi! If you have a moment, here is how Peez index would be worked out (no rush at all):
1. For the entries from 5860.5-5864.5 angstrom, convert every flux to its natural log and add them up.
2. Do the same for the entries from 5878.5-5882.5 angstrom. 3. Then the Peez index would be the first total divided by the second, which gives 0.99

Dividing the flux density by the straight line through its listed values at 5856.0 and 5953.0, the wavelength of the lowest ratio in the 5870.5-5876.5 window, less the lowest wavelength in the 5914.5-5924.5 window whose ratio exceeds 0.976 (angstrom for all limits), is -39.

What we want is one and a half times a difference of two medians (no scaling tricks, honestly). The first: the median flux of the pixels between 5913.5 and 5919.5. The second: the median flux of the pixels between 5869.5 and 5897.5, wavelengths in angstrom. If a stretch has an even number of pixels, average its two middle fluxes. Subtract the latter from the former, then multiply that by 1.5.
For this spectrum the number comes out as 1.9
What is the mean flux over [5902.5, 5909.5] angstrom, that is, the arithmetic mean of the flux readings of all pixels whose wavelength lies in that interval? 31.2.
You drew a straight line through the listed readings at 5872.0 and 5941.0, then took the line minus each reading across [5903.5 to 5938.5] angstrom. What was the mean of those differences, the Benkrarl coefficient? 1.3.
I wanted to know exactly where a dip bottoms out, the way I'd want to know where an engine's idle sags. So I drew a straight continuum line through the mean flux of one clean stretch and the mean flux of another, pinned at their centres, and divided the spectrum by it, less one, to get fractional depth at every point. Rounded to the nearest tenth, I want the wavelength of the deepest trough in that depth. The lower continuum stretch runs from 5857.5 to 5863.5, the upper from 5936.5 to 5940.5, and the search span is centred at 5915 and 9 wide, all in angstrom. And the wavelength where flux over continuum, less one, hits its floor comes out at 5914.0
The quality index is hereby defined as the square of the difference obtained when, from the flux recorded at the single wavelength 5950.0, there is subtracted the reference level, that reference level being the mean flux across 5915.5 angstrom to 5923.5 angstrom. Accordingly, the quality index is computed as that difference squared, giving 13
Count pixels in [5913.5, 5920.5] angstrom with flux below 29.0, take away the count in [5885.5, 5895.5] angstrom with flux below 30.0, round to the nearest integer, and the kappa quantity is -8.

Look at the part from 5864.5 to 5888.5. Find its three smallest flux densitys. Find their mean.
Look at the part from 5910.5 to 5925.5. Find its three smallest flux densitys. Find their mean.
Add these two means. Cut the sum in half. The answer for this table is 27.1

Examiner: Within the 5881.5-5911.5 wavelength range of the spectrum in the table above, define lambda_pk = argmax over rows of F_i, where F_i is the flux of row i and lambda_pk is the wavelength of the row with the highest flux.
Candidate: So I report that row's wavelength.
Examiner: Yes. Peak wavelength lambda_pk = 5908.0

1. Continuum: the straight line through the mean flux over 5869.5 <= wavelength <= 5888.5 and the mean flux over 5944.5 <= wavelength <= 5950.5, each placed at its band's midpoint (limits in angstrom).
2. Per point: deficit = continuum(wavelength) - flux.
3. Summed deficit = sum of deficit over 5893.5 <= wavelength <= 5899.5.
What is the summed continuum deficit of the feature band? 22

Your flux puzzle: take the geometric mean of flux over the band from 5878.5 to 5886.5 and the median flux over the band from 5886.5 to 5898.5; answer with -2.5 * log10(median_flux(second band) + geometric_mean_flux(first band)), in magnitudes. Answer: -4.321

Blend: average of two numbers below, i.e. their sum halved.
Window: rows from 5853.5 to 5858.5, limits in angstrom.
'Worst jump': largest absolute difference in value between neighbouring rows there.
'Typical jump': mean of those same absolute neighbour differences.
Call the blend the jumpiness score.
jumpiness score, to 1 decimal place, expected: 0.2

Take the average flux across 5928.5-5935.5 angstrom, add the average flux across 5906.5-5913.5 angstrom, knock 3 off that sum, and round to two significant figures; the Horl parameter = 56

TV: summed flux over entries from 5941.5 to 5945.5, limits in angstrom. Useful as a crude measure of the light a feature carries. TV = 119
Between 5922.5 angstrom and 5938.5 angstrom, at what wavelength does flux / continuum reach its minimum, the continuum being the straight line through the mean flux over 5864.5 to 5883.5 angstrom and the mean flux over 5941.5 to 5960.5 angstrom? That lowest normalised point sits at 5923.0 angstrom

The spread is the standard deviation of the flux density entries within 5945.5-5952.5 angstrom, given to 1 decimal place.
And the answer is 1.0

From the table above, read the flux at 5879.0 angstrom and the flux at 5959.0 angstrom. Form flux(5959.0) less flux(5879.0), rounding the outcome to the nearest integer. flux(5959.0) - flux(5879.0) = 1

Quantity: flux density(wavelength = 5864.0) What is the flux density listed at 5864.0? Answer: 27.48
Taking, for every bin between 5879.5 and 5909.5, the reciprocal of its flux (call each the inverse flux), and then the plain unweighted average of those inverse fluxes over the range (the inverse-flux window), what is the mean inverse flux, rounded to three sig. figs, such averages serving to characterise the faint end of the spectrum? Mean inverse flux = 0.0363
